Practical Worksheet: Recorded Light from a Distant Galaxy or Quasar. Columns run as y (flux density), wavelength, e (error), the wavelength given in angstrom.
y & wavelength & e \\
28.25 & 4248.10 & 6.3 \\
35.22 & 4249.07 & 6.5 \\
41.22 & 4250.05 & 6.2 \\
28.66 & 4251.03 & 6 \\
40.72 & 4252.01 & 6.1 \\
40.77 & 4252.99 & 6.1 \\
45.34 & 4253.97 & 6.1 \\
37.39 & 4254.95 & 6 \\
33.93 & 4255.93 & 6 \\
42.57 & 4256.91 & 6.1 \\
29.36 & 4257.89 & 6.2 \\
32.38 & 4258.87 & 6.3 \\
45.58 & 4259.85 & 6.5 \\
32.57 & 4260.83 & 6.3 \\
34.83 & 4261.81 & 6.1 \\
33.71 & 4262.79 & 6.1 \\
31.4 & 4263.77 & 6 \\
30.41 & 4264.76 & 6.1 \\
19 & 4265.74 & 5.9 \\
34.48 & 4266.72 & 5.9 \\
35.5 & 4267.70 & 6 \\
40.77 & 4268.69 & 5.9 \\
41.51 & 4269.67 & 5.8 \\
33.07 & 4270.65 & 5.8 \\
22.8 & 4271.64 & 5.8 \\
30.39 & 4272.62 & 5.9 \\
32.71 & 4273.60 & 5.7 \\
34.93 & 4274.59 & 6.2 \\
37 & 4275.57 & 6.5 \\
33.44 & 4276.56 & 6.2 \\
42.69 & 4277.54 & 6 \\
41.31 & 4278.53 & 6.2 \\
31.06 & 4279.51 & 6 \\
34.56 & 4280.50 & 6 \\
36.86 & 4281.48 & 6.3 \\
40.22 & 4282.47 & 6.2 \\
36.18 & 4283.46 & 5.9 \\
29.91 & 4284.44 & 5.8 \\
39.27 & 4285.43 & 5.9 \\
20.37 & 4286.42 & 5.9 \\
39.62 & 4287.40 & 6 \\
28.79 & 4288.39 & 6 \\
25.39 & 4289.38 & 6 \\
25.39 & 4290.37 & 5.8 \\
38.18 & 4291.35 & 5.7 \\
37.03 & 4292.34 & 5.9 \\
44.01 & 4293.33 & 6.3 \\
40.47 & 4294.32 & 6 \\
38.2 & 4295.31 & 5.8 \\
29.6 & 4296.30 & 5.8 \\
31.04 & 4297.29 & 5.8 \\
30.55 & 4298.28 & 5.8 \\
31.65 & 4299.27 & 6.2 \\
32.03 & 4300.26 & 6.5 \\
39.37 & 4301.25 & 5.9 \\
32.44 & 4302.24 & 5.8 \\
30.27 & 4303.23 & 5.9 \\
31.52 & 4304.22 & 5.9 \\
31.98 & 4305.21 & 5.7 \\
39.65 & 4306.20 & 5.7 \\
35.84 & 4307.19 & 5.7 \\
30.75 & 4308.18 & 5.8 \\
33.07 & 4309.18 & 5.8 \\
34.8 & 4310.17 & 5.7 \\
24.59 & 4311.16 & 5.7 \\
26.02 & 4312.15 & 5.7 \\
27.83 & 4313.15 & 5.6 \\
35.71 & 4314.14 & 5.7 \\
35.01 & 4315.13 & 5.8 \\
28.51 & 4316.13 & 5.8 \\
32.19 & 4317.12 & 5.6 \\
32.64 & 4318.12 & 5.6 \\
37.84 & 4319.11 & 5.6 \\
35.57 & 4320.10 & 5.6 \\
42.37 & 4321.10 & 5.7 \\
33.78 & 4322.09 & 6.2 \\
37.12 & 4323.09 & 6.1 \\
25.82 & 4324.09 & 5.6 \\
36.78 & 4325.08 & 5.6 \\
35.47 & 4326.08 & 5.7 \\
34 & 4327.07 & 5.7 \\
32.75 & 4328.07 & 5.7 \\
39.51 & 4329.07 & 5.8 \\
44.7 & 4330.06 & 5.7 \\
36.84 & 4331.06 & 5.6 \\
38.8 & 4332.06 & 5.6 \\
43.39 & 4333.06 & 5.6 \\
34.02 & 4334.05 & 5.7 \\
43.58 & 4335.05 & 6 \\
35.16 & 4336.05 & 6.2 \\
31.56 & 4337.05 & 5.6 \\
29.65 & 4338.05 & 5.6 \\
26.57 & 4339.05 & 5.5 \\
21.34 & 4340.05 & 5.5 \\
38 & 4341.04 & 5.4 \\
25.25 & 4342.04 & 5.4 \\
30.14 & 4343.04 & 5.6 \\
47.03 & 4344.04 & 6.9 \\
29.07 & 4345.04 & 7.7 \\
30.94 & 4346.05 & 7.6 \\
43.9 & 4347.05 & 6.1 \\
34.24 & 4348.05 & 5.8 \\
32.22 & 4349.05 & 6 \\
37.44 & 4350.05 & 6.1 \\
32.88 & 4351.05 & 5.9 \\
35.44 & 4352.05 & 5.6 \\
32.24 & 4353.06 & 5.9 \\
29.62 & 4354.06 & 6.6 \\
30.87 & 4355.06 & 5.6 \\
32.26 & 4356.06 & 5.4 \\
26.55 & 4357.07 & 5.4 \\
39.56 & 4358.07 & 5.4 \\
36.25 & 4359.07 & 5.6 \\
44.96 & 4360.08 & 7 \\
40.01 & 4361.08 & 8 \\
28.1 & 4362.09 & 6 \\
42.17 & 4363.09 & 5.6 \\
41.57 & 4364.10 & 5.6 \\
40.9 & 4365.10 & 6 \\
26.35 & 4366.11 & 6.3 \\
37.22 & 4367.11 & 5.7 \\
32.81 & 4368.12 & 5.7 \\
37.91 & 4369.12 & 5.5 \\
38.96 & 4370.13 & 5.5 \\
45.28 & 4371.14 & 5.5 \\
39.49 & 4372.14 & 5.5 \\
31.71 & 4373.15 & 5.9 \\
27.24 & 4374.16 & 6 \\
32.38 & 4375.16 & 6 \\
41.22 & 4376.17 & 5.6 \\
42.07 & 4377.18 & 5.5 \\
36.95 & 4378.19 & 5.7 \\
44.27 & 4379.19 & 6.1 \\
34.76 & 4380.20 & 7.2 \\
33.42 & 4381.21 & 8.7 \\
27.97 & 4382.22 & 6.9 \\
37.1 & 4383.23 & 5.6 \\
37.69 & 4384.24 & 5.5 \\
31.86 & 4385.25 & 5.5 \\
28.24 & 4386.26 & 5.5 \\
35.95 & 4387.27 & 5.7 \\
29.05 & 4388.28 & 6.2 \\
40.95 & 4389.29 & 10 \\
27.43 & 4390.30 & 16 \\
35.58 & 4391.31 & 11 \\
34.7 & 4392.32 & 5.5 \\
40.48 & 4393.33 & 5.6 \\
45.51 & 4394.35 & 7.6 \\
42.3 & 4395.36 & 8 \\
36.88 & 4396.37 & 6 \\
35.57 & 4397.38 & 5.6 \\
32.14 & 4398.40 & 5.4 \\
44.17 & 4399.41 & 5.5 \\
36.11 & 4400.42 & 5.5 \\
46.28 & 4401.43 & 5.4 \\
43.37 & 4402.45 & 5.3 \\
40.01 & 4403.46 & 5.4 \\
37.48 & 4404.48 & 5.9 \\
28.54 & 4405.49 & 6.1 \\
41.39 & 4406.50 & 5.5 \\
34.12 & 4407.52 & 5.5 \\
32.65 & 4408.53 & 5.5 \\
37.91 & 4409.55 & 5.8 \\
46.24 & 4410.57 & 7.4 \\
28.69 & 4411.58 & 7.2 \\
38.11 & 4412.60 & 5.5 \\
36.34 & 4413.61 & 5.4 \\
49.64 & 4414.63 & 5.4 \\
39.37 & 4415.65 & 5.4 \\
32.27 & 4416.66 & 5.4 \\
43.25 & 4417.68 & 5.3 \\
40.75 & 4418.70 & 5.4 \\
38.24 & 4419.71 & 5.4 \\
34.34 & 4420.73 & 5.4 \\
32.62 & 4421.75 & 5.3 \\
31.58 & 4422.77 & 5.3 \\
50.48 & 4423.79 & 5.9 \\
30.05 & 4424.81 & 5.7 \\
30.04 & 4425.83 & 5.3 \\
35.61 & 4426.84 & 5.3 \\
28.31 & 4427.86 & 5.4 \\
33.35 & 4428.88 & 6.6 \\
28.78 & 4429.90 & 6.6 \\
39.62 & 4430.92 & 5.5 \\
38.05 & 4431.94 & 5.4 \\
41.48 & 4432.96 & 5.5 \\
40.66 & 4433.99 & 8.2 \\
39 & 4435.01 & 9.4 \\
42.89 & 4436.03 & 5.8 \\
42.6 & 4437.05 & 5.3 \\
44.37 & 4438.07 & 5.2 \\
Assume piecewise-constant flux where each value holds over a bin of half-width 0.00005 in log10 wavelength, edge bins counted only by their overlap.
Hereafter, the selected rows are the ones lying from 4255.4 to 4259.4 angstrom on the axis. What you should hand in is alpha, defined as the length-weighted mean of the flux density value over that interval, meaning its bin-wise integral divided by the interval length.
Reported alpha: 35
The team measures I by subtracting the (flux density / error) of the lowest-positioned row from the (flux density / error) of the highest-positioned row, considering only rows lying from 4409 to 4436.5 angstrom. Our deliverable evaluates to 0.9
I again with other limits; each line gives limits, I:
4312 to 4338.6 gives 0.7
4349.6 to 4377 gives 1.2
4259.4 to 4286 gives -0.4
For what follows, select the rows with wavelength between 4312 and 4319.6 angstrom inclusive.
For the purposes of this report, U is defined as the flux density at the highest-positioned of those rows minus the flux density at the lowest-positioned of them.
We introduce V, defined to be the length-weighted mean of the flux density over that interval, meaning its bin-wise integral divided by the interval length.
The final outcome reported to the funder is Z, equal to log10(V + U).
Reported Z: 1.64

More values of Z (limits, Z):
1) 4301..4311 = 1.46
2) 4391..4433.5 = 1.64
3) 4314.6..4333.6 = 1.65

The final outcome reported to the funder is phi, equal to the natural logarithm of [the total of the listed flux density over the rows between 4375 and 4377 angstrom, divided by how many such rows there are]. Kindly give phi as 3.61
